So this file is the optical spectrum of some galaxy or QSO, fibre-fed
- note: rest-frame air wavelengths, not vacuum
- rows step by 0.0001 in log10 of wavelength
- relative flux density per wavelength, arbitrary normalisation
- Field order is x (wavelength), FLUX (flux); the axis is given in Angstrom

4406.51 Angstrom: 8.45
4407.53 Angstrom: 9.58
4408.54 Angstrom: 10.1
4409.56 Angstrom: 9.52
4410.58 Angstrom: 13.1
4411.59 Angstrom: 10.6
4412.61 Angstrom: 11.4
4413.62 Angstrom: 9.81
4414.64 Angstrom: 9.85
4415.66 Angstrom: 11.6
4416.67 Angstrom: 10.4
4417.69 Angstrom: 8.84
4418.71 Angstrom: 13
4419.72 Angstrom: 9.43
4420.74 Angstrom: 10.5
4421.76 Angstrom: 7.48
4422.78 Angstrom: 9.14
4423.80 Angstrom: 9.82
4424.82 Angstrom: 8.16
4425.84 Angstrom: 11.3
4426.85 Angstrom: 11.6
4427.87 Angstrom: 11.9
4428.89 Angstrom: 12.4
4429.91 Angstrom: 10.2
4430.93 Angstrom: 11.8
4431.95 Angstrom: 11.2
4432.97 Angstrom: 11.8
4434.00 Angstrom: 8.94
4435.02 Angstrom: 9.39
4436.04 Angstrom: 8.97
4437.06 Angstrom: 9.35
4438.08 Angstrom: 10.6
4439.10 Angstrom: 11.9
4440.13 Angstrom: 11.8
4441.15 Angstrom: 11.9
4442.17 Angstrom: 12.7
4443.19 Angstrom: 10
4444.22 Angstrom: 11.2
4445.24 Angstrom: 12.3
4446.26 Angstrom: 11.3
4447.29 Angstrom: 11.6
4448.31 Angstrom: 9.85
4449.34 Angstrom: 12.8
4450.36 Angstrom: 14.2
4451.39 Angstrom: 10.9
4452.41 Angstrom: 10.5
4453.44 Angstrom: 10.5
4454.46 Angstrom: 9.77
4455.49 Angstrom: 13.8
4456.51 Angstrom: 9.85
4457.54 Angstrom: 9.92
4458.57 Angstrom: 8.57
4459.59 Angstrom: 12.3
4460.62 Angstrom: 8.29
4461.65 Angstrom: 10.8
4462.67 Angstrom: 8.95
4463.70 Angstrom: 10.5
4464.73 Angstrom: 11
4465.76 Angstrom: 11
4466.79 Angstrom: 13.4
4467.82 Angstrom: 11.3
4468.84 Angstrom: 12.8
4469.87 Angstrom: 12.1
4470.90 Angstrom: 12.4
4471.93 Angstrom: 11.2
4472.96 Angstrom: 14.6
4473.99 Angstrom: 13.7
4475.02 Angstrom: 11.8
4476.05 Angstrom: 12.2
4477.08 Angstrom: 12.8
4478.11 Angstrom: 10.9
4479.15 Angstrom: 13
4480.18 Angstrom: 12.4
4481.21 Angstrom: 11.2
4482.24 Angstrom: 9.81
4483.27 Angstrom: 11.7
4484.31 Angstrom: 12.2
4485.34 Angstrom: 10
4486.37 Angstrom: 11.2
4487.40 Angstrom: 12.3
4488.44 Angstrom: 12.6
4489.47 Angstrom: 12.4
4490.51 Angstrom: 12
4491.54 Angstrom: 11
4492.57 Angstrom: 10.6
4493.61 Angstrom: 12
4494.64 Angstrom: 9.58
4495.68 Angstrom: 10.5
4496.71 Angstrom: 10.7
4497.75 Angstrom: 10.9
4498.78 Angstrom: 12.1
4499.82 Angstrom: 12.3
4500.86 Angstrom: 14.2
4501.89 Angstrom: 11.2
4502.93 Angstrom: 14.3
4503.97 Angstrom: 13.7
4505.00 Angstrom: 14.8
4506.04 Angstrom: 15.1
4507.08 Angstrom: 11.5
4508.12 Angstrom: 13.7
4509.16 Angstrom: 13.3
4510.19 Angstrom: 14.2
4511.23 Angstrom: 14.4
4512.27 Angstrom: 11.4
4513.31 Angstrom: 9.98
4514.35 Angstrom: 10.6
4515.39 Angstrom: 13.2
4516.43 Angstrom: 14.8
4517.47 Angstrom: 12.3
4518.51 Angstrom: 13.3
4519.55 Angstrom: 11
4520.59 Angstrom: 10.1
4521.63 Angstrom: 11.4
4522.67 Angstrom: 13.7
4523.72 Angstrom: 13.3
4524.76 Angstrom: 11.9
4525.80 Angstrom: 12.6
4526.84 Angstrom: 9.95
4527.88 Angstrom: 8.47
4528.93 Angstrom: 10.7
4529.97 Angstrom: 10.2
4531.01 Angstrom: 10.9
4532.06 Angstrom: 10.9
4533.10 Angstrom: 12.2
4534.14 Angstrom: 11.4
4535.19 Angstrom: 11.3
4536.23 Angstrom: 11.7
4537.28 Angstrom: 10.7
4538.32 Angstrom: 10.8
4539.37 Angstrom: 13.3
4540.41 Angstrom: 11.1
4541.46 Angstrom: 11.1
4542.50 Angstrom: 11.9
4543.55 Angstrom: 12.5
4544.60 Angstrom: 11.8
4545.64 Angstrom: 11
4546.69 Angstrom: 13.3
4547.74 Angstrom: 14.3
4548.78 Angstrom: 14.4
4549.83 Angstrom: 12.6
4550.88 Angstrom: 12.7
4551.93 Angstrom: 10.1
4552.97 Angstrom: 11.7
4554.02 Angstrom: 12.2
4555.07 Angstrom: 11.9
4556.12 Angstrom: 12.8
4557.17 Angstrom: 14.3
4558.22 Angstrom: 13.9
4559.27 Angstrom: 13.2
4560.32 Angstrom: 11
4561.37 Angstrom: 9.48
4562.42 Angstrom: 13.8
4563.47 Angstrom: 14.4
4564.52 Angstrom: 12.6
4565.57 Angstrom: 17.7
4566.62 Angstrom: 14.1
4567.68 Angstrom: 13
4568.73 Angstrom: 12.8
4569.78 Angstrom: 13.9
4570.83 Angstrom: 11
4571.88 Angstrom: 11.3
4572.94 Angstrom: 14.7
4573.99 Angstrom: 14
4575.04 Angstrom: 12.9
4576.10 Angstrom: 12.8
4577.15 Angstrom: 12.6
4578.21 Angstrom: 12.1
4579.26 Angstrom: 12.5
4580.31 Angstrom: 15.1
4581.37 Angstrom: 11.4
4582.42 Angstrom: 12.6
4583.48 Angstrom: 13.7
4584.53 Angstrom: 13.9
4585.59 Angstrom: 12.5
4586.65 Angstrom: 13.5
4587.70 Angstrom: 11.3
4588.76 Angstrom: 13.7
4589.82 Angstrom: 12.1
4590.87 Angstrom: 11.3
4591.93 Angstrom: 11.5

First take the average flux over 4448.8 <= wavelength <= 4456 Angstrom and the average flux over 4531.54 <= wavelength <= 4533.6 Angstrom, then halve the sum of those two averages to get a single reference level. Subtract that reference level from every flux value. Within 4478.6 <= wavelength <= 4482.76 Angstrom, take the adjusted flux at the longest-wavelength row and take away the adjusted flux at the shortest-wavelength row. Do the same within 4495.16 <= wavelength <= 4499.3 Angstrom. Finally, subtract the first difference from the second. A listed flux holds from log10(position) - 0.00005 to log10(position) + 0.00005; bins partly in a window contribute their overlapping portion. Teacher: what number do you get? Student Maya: 5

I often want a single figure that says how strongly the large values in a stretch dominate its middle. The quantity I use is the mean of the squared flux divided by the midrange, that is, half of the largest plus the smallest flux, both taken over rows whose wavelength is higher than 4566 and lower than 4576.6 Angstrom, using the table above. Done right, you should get 13.4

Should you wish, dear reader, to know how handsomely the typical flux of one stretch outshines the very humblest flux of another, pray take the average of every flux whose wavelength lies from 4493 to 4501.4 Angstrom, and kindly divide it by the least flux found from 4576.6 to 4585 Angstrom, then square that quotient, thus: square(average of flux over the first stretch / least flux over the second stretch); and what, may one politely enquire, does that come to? 1.02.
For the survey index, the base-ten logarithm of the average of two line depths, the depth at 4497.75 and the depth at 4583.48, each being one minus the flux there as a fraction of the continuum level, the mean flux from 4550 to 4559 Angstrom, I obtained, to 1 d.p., -1.9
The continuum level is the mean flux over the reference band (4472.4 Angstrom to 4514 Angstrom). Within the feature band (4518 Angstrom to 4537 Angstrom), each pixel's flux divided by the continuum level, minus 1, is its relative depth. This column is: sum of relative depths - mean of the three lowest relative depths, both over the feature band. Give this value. -1.0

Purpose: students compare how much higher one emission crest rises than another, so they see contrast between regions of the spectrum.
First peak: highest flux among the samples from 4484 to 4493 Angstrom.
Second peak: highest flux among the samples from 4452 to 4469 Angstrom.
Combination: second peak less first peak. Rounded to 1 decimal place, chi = 1.2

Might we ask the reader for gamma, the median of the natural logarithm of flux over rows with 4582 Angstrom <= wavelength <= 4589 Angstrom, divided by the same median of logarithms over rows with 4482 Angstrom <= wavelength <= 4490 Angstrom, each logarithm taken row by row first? 1.05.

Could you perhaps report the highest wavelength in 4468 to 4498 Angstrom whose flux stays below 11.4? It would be 4497.75 Angstrom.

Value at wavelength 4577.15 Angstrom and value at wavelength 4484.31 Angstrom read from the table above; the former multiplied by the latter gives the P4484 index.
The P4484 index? 154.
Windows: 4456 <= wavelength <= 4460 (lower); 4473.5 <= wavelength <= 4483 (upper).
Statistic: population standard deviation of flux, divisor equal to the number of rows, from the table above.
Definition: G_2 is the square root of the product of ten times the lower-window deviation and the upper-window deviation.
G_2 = 3.90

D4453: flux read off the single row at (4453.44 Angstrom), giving 10.5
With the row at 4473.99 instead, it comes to 13.7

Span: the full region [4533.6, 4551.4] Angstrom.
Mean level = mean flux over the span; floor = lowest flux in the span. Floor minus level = -1.4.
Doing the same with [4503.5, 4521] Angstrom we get -2.8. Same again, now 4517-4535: -3.0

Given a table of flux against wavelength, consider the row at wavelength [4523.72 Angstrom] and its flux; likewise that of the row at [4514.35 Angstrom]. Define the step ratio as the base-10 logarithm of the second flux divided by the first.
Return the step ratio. -0.10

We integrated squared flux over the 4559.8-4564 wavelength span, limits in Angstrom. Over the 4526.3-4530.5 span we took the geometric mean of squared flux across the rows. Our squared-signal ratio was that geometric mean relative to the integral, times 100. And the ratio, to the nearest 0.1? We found 15.0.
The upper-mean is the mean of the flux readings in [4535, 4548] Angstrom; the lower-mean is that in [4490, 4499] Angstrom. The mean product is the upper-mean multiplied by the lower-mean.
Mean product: 131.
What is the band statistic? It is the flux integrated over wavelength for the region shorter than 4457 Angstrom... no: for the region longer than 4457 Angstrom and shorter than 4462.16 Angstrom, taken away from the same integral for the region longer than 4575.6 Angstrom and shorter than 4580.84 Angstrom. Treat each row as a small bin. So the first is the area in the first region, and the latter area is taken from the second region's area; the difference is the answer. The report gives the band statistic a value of 17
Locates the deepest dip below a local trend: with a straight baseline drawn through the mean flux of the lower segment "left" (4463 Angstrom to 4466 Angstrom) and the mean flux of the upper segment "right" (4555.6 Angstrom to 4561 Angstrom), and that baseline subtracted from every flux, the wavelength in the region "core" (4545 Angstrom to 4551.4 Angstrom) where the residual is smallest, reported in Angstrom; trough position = 4545.64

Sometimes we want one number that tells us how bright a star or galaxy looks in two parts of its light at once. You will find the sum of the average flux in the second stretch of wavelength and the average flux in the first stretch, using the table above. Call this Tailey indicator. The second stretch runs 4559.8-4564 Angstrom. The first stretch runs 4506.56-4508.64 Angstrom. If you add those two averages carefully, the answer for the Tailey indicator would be 24.8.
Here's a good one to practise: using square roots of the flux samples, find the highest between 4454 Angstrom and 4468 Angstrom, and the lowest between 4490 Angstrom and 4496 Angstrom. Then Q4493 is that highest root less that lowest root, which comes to 0.62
